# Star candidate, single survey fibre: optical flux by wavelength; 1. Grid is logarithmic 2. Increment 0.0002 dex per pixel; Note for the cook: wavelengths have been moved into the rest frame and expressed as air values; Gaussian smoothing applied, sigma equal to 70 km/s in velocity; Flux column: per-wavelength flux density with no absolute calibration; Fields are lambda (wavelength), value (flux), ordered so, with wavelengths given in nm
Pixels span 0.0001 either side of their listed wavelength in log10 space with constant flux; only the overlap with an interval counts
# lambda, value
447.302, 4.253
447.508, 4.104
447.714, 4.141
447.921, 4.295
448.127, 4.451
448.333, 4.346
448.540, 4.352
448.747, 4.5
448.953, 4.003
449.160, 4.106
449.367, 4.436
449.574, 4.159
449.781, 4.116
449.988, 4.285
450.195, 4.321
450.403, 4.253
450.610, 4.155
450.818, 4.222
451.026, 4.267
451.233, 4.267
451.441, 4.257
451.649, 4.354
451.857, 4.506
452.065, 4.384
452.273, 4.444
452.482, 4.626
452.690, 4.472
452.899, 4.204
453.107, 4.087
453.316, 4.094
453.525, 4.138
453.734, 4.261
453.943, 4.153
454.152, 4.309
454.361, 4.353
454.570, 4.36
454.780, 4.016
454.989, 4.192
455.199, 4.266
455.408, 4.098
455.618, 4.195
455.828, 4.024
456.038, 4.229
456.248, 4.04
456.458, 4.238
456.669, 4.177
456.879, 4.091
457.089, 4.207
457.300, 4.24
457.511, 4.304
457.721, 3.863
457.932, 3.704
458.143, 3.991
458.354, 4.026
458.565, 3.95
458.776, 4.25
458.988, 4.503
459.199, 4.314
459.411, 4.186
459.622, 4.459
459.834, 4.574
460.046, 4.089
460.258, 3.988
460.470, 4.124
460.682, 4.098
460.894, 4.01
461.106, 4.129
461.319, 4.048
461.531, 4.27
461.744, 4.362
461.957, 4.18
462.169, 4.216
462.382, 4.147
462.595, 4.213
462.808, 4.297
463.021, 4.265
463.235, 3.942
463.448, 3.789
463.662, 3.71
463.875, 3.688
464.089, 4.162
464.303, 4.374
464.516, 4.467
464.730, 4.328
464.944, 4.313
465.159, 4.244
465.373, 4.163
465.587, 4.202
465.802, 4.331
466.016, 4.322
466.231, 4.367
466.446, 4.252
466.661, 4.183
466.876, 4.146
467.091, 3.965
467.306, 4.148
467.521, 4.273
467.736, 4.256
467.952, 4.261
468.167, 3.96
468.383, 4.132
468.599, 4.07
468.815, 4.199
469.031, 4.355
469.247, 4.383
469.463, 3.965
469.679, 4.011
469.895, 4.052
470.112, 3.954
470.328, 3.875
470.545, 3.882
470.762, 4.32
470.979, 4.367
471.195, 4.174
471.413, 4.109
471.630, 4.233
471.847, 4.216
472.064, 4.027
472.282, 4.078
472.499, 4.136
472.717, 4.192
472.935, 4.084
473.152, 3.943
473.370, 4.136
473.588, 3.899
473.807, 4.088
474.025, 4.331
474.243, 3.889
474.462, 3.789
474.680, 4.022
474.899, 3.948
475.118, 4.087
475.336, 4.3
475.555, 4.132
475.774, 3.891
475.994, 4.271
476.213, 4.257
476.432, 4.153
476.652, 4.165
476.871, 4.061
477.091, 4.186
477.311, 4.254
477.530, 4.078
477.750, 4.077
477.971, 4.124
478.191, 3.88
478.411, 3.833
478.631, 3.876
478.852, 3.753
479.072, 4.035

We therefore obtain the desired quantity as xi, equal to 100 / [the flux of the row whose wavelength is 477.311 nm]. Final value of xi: 23.5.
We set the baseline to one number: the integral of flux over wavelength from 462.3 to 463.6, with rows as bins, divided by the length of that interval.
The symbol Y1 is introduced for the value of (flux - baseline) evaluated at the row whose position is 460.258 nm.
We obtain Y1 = -0.10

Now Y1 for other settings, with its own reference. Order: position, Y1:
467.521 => 0.18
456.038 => 0.14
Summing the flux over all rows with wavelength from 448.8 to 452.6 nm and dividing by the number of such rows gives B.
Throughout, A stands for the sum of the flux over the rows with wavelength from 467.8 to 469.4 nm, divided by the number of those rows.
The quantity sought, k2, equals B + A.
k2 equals 8.48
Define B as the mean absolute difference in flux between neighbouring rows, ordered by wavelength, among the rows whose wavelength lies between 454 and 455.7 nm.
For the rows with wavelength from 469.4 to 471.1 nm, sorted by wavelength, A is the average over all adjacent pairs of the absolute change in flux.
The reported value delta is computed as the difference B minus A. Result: 0.022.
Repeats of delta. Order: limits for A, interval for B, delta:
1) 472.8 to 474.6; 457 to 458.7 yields -0.064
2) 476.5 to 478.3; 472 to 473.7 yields 0.011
